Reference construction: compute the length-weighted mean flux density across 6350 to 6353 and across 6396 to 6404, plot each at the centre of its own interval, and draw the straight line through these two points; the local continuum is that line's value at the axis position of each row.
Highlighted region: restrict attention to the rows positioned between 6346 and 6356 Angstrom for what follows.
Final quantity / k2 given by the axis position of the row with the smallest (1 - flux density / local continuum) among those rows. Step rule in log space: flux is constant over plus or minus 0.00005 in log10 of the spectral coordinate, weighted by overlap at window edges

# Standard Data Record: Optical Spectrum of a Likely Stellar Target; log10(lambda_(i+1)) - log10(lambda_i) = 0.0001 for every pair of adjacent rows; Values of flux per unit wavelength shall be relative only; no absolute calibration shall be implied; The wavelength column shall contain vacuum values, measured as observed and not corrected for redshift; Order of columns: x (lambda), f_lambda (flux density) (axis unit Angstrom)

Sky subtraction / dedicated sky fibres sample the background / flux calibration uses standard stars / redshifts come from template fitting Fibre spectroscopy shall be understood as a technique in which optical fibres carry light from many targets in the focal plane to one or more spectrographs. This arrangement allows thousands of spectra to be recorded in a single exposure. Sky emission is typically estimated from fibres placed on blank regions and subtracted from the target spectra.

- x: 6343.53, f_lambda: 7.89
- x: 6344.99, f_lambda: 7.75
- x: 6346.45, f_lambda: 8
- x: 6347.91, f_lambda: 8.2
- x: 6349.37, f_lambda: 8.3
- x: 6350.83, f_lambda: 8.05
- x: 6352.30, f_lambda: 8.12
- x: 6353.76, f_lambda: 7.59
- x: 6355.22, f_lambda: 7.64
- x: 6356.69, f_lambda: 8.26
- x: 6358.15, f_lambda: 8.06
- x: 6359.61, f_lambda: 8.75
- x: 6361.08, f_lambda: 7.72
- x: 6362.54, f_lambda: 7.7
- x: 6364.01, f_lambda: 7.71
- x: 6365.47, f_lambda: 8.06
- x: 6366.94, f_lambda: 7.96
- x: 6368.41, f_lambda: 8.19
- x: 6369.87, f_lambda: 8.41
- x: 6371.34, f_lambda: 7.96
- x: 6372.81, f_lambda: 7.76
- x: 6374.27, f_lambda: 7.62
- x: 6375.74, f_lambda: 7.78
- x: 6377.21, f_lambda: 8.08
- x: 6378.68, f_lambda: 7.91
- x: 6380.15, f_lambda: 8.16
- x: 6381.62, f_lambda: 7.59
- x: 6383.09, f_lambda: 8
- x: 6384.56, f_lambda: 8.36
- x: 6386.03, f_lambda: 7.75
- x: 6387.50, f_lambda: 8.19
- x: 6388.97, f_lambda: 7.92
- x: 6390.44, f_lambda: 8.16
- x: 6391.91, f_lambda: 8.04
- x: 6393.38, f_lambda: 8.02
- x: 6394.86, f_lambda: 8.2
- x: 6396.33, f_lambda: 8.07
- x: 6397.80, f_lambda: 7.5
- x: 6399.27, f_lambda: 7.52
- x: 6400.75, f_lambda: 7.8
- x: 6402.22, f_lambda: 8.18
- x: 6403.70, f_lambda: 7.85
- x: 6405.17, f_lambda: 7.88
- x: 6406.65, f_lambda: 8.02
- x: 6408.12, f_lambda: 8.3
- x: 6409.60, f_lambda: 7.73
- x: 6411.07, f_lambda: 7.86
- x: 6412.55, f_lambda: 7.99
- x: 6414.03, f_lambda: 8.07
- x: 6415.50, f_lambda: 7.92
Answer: 6349.37 Angstrom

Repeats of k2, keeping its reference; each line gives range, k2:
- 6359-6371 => 6359.61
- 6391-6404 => 6402.22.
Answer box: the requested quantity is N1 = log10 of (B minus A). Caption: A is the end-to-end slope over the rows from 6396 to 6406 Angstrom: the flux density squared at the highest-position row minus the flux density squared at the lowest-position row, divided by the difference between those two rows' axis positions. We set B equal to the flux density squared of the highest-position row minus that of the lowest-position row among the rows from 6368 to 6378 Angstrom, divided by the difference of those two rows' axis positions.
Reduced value -0.86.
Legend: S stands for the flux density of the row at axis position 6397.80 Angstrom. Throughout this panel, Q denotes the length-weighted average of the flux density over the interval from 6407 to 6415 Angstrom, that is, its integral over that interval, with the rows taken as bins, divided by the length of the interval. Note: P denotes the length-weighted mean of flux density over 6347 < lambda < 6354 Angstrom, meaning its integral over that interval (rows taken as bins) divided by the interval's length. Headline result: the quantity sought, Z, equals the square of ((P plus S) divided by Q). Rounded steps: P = 8.08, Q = 8.00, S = 7.5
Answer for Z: 3.80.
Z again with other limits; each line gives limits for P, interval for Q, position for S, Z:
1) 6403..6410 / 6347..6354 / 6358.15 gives 3.93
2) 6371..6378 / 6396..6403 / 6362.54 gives 3.97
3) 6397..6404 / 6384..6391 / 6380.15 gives 3.89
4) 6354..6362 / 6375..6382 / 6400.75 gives 4.01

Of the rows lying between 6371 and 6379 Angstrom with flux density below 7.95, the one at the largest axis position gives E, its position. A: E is 6378.68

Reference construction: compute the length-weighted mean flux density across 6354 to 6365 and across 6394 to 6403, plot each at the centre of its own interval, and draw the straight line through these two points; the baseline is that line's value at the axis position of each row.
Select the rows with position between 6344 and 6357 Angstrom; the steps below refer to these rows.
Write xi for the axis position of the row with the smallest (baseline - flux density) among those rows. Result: 6349.37 Angstrom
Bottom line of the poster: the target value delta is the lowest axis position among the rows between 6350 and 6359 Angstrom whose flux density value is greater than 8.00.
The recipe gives 6350.83 Angstrom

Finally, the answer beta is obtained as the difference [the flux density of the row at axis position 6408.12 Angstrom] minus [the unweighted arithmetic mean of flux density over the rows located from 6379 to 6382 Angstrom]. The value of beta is 0.4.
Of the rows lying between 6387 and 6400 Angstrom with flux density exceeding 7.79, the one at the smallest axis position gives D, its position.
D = 6387.50 Angstrom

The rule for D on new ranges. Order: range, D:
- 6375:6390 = 6377.21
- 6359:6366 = 6359.61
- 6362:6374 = 6365.47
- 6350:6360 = 6350.83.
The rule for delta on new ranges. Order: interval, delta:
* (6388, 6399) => 6390.44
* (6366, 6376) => 6368.41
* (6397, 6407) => 6402.22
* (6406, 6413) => 6406.65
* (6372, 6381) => 6377.21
